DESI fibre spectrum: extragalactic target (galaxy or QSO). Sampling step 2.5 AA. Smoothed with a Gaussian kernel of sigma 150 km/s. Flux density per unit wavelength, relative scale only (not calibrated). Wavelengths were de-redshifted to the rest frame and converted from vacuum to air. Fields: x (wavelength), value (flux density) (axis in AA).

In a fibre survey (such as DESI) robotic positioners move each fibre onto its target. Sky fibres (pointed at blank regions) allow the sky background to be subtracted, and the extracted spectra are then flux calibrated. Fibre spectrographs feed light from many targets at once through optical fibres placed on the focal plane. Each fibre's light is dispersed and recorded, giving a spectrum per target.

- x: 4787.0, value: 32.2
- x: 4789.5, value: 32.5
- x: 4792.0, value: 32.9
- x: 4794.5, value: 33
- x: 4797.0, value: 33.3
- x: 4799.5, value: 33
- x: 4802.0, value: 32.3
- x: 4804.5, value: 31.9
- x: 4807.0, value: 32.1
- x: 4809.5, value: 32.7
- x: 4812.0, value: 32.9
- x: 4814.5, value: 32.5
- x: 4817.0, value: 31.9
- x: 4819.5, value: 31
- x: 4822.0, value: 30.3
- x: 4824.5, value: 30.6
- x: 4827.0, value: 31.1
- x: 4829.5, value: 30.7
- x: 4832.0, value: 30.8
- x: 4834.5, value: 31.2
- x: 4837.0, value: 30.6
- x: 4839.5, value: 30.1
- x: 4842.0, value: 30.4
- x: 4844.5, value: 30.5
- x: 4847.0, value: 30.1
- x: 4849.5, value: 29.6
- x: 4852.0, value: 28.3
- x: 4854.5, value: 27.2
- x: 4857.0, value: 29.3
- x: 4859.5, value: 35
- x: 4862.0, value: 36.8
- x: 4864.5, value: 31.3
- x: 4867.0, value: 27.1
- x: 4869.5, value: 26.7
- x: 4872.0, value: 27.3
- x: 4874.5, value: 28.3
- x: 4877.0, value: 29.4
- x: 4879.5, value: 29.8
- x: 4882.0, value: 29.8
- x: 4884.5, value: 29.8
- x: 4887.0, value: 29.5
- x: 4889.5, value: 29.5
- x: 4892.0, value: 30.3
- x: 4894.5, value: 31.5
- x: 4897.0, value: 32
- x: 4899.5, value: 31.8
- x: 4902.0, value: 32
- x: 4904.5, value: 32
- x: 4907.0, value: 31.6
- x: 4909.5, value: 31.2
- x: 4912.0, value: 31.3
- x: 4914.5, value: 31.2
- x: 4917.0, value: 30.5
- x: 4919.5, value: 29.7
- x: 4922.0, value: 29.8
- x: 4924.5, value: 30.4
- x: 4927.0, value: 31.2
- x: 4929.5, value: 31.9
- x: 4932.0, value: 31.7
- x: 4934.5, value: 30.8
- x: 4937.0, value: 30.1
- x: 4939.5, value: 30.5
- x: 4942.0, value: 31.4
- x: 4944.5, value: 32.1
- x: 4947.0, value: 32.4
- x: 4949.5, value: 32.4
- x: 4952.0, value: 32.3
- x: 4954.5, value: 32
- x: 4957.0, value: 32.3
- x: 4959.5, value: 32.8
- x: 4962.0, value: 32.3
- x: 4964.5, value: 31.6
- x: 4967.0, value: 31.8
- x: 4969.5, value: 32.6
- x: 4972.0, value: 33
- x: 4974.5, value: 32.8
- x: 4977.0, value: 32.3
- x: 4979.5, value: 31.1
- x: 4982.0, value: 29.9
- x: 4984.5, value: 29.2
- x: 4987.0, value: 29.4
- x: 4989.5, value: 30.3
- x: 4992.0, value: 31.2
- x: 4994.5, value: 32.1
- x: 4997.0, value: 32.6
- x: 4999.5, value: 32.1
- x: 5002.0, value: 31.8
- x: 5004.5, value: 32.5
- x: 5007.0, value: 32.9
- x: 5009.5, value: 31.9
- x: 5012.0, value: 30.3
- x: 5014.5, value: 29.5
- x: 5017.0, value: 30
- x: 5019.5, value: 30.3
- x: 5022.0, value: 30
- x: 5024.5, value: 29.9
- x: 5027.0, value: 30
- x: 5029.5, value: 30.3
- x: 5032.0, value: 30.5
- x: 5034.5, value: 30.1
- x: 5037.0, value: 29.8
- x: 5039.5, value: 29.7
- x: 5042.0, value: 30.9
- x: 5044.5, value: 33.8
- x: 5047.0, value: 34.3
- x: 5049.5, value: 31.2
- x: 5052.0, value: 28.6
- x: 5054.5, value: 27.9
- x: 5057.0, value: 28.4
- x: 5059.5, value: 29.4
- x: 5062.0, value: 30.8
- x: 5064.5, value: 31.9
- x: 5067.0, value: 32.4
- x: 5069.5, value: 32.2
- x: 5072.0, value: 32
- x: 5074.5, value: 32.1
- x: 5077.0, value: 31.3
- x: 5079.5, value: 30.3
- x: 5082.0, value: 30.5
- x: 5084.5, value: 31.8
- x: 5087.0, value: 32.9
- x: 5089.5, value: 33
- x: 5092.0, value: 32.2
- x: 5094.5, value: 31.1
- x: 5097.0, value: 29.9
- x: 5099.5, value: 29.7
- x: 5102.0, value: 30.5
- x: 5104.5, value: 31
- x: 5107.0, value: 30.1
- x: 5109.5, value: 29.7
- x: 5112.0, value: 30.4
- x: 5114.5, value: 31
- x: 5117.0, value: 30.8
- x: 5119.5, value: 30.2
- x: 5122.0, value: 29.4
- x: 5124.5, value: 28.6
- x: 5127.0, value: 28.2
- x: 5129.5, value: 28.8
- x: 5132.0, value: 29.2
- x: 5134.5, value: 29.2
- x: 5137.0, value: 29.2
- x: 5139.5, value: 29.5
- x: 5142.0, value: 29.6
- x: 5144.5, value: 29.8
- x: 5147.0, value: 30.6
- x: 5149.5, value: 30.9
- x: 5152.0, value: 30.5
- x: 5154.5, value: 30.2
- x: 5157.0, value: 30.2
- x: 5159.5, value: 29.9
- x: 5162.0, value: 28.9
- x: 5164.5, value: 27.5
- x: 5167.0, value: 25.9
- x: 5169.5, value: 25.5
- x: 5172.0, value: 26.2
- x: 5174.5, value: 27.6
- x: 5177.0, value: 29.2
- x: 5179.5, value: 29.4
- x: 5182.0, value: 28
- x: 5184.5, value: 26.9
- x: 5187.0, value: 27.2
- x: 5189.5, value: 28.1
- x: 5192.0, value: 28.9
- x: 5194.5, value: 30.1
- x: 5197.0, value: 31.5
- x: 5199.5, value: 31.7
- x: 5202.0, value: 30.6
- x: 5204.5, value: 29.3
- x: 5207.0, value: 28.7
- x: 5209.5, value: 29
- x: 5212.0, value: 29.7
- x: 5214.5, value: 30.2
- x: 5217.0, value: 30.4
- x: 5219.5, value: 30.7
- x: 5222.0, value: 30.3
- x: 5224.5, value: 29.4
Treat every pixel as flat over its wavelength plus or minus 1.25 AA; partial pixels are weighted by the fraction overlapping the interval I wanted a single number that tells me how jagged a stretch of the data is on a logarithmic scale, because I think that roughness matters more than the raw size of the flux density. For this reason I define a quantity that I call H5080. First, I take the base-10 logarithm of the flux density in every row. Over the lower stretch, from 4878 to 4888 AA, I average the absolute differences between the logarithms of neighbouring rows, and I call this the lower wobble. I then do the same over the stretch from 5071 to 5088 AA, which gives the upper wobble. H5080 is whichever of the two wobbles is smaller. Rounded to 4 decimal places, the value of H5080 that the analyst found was 0.0015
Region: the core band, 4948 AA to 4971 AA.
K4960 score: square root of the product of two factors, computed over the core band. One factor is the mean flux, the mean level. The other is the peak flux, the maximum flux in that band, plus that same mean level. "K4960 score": 45.8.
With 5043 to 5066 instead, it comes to 44.7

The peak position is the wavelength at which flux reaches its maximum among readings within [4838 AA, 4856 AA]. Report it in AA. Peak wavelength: 4844.5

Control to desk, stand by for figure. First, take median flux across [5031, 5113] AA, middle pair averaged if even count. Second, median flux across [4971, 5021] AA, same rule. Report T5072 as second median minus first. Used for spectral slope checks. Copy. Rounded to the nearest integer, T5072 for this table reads 1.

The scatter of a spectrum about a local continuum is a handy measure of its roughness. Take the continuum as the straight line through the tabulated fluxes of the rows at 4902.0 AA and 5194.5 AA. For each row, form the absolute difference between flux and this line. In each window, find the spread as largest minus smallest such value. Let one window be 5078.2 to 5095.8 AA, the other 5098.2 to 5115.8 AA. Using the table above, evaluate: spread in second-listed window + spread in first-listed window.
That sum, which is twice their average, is 2.7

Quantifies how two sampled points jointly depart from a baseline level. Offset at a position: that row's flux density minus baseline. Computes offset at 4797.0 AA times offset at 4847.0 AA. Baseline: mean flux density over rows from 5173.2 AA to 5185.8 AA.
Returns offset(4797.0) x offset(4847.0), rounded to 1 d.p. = 9.6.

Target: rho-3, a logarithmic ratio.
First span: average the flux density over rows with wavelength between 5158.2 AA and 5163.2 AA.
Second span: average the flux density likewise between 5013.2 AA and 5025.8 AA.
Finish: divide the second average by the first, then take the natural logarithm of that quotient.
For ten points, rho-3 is 0.018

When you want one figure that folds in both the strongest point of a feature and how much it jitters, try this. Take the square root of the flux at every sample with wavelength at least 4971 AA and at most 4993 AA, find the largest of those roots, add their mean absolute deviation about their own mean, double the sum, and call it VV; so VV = 11.7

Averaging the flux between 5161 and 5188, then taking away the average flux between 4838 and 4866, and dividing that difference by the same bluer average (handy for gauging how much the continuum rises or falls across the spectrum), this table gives -0.11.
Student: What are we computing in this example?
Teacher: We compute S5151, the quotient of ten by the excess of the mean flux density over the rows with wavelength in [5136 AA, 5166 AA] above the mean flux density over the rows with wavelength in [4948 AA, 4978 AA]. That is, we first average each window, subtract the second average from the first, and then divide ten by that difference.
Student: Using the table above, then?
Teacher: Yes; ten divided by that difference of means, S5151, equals -4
